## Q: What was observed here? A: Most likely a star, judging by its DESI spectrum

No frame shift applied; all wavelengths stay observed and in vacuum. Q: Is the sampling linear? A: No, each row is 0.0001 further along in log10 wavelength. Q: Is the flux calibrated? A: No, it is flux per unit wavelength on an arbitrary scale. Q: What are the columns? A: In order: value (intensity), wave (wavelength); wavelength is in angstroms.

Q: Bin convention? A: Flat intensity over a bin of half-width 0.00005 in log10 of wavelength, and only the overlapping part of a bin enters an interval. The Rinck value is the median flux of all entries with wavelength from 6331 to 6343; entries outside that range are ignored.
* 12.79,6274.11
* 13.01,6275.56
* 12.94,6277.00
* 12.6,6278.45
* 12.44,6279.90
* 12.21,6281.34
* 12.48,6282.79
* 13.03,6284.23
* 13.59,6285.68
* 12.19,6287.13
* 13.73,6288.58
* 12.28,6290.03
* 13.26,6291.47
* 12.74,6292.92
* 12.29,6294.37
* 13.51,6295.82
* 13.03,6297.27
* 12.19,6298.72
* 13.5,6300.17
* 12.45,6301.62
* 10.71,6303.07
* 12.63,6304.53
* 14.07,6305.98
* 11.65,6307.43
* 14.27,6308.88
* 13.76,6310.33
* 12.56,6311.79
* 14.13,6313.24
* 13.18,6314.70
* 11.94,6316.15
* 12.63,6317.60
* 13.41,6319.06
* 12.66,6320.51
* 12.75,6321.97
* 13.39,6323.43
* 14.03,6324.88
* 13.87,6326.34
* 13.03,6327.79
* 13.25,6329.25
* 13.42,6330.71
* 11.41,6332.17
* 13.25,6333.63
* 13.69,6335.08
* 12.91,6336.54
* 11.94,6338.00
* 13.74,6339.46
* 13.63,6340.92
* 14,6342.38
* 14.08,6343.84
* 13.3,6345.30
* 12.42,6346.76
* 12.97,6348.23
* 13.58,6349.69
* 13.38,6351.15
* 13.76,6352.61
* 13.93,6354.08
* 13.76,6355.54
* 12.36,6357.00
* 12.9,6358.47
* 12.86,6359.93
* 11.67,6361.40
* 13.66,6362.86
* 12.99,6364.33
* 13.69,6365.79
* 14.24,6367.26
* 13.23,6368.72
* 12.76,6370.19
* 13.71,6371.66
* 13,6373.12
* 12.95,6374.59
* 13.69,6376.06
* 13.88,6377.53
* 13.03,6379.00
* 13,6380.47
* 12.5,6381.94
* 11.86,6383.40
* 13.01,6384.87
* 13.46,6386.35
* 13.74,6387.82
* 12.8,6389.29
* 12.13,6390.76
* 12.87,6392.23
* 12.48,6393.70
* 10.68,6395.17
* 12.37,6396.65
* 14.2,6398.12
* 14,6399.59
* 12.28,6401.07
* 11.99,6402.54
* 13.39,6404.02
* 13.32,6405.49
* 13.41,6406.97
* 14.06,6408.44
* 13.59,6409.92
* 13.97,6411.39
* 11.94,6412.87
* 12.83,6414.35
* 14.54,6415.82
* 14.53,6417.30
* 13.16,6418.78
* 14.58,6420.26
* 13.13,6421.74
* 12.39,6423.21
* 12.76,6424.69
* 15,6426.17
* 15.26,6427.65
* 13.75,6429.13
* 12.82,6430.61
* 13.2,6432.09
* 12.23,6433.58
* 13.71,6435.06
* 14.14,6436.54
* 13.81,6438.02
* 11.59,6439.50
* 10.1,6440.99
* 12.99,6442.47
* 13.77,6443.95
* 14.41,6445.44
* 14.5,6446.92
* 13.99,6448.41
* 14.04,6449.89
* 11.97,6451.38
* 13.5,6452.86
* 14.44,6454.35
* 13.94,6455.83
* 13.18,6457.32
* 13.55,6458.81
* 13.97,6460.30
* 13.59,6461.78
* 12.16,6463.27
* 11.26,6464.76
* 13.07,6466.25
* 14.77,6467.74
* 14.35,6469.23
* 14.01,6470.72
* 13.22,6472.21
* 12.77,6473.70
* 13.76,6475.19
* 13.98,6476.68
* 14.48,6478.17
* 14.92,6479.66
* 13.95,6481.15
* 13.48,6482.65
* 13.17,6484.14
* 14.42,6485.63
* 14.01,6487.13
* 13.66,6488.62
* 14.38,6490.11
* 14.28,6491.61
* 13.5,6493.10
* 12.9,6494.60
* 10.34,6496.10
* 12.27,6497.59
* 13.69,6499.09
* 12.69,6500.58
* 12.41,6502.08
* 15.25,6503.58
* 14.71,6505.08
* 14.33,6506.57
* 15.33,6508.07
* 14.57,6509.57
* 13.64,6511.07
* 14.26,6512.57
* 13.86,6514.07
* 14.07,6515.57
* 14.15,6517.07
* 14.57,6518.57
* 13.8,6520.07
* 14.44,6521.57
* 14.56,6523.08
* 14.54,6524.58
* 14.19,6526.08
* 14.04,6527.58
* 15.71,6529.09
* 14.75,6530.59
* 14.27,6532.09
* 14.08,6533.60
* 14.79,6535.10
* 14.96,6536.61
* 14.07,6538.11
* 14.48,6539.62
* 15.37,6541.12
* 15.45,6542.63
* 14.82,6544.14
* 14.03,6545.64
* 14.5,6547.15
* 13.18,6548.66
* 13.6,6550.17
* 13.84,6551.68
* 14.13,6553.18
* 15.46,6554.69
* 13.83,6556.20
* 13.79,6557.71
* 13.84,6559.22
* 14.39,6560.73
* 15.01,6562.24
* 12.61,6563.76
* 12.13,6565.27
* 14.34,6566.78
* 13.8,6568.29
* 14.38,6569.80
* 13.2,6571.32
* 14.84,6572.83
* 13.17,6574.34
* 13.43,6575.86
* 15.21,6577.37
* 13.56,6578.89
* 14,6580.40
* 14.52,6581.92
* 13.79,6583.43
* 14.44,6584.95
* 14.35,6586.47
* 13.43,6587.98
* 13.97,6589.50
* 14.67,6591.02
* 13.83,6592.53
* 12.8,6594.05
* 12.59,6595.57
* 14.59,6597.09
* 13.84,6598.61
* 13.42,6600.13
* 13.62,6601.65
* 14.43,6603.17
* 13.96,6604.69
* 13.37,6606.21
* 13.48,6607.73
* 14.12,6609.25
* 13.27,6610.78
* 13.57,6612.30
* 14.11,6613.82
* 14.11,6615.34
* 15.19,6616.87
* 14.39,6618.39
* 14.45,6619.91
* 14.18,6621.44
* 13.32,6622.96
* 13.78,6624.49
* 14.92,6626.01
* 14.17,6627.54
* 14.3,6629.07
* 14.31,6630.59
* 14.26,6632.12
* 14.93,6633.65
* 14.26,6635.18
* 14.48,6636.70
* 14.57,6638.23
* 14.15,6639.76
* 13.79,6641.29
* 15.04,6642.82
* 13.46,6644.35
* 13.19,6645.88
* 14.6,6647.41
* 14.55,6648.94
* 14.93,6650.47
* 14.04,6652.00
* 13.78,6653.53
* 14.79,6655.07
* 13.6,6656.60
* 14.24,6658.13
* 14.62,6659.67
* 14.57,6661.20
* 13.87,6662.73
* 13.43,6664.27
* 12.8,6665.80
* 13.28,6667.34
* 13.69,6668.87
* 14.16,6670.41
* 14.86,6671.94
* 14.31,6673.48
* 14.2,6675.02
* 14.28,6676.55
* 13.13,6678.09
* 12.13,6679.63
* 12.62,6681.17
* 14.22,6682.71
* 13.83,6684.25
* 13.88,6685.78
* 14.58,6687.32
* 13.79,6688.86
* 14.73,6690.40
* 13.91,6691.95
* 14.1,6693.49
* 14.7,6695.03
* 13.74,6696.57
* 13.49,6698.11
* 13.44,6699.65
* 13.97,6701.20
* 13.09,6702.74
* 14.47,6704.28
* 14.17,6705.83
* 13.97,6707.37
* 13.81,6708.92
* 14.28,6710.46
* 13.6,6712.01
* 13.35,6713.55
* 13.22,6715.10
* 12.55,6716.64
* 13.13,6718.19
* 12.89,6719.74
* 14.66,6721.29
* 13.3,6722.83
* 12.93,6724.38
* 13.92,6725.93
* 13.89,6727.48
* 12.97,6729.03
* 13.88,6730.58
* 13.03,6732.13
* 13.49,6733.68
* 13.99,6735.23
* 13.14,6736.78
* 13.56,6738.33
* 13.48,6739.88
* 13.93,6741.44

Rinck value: 13.4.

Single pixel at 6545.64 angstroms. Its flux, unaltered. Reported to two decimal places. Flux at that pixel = 14.03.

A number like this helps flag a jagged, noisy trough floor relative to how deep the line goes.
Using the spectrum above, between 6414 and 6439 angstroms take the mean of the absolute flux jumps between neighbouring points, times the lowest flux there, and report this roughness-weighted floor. 11.9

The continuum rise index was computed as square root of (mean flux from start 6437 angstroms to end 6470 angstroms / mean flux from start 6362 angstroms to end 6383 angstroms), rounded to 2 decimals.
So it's 1.00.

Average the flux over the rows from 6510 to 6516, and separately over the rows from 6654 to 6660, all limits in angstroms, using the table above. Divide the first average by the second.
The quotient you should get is 0.98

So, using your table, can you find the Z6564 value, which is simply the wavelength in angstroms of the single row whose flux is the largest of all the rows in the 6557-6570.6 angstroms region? 6562.24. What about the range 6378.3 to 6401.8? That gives 6398.12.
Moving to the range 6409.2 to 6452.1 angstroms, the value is 6427.65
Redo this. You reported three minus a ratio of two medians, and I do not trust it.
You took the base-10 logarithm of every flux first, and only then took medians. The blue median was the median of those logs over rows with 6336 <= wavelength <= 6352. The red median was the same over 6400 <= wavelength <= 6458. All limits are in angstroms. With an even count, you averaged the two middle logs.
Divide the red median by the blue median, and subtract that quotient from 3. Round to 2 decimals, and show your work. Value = 2.00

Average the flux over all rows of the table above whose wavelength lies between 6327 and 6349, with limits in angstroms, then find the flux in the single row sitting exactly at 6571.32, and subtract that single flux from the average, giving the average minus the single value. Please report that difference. -0.06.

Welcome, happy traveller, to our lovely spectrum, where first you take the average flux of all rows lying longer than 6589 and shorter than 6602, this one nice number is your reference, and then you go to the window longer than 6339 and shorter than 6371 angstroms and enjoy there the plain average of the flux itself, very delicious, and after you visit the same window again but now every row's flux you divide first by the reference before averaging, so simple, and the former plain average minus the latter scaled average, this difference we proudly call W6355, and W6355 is 12.3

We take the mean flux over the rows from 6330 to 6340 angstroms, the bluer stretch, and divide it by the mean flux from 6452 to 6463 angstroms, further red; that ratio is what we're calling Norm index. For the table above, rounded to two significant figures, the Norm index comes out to 0.94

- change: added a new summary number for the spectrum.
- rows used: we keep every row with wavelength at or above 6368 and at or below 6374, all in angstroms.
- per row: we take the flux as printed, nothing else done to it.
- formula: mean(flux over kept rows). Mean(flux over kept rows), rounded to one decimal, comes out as 13.2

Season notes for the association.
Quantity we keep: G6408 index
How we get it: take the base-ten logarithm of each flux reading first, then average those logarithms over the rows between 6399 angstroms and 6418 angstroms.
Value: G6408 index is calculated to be 1.125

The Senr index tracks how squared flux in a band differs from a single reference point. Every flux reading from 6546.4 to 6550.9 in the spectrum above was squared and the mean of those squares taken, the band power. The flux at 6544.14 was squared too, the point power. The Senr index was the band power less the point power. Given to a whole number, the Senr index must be -30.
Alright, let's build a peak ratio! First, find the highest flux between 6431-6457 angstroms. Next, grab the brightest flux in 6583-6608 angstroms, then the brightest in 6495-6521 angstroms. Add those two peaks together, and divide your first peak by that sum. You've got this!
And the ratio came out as 0.483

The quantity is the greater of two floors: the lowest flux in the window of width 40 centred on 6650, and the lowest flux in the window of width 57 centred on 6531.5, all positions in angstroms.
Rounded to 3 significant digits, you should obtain 13.2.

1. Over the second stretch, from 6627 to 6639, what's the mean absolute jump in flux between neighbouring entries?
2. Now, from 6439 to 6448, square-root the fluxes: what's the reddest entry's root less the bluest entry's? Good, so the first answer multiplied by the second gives 0.11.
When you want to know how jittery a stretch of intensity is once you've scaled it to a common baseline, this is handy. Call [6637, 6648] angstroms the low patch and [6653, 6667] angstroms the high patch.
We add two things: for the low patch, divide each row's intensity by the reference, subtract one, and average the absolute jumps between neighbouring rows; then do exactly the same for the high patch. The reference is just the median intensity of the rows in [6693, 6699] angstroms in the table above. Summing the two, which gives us 0.11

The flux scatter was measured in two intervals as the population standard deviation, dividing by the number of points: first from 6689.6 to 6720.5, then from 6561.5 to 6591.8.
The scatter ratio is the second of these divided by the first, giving 1.34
